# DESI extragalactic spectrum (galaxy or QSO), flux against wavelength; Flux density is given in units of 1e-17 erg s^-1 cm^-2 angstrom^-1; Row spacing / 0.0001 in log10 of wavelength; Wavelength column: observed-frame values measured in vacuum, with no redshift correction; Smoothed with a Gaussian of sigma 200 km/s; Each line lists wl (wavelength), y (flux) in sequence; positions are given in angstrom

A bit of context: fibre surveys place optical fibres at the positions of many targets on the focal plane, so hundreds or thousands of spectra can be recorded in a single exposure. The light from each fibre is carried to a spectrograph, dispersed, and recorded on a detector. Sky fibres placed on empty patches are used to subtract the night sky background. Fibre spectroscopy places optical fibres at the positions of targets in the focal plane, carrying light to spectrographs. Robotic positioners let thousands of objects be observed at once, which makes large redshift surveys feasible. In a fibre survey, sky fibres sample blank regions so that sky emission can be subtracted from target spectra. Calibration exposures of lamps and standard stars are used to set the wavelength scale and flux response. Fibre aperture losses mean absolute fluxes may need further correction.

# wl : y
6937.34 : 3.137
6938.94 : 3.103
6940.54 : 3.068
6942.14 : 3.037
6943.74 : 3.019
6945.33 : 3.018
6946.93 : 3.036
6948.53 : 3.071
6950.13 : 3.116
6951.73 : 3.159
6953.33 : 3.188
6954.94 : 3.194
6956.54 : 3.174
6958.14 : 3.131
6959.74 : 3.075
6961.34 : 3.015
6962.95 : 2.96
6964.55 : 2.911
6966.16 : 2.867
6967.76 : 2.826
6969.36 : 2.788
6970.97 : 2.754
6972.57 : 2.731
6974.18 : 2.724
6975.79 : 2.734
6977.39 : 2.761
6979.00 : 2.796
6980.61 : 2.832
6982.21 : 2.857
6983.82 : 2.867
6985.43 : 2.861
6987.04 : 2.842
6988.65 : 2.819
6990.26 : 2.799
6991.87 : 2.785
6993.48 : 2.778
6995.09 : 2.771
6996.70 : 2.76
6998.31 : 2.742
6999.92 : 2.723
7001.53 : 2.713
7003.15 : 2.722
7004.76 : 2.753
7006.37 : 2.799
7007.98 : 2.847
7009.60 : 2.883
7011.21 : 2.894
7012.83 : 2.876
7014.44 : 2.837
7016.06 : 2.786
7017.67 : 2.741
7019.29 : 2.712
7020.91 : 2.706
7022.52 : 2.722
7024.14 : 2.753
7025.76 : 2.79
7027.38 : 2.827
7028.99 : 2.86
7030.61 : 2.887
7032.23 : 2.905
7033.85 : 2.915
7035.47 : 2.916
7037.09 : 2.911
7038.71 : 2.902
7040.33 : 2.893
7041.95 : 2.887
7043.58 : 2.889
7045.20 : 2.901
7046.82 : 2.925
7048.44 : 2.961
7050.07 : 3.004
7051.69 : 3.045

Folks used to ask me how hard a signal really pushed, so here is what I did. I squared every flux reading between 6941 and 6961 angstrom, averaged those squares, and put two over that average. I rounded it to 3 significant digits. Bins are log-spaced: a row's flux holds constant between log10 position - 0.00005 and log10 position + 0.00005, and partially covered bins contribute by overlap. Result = 0.208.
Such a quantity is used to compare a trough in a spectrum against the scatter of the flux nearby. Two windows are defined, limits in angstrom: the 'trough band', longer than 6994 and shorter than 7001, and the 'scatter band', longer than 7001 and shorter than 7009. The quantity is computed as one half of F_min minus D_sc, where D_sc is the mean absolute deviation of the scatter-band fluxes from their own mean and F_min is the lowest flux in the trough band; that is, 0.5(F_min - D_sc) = 1.34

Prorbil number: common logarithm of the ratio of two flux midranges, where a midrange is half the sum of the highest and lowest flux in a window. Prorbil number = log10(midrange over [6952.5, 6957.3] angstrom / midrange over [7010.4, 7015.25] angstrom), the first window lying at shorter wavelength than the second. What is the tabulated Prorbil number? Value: 0.05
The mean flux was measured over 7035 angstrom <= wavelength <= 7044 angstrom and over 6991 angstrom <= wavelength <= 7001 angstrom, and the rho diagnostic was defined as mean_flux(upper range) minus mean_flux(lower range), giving 0.14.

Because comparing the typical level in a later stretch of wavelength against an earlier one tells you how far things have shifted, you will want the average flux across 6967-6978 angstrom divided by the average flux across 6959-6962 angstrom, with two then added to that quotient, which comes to 2.91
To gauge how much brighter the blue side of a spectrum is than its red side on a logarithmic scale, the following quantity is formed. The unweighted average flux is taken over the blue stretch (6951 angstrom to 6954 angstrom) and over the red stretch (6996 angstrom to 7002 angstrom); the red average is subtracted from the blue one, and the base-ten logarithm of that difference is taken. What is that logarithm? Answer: -0.4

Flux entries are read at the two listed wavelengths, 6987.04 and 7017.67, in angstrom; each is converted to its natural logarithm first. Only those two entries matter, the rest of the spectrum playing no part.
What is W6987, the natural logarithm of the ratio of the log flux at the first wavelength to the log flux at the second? 0.035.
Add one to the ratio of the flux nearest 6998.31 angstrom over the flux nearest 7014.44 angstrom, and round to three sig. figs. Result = 1.97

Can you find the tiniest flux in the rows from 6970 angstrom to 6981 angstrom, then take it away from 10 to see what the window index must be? 7.28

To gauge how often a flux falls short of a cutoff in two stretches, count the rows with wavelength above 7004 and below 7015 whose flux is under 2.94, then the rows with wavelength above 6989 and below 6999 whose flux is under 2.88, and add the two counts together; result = 13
